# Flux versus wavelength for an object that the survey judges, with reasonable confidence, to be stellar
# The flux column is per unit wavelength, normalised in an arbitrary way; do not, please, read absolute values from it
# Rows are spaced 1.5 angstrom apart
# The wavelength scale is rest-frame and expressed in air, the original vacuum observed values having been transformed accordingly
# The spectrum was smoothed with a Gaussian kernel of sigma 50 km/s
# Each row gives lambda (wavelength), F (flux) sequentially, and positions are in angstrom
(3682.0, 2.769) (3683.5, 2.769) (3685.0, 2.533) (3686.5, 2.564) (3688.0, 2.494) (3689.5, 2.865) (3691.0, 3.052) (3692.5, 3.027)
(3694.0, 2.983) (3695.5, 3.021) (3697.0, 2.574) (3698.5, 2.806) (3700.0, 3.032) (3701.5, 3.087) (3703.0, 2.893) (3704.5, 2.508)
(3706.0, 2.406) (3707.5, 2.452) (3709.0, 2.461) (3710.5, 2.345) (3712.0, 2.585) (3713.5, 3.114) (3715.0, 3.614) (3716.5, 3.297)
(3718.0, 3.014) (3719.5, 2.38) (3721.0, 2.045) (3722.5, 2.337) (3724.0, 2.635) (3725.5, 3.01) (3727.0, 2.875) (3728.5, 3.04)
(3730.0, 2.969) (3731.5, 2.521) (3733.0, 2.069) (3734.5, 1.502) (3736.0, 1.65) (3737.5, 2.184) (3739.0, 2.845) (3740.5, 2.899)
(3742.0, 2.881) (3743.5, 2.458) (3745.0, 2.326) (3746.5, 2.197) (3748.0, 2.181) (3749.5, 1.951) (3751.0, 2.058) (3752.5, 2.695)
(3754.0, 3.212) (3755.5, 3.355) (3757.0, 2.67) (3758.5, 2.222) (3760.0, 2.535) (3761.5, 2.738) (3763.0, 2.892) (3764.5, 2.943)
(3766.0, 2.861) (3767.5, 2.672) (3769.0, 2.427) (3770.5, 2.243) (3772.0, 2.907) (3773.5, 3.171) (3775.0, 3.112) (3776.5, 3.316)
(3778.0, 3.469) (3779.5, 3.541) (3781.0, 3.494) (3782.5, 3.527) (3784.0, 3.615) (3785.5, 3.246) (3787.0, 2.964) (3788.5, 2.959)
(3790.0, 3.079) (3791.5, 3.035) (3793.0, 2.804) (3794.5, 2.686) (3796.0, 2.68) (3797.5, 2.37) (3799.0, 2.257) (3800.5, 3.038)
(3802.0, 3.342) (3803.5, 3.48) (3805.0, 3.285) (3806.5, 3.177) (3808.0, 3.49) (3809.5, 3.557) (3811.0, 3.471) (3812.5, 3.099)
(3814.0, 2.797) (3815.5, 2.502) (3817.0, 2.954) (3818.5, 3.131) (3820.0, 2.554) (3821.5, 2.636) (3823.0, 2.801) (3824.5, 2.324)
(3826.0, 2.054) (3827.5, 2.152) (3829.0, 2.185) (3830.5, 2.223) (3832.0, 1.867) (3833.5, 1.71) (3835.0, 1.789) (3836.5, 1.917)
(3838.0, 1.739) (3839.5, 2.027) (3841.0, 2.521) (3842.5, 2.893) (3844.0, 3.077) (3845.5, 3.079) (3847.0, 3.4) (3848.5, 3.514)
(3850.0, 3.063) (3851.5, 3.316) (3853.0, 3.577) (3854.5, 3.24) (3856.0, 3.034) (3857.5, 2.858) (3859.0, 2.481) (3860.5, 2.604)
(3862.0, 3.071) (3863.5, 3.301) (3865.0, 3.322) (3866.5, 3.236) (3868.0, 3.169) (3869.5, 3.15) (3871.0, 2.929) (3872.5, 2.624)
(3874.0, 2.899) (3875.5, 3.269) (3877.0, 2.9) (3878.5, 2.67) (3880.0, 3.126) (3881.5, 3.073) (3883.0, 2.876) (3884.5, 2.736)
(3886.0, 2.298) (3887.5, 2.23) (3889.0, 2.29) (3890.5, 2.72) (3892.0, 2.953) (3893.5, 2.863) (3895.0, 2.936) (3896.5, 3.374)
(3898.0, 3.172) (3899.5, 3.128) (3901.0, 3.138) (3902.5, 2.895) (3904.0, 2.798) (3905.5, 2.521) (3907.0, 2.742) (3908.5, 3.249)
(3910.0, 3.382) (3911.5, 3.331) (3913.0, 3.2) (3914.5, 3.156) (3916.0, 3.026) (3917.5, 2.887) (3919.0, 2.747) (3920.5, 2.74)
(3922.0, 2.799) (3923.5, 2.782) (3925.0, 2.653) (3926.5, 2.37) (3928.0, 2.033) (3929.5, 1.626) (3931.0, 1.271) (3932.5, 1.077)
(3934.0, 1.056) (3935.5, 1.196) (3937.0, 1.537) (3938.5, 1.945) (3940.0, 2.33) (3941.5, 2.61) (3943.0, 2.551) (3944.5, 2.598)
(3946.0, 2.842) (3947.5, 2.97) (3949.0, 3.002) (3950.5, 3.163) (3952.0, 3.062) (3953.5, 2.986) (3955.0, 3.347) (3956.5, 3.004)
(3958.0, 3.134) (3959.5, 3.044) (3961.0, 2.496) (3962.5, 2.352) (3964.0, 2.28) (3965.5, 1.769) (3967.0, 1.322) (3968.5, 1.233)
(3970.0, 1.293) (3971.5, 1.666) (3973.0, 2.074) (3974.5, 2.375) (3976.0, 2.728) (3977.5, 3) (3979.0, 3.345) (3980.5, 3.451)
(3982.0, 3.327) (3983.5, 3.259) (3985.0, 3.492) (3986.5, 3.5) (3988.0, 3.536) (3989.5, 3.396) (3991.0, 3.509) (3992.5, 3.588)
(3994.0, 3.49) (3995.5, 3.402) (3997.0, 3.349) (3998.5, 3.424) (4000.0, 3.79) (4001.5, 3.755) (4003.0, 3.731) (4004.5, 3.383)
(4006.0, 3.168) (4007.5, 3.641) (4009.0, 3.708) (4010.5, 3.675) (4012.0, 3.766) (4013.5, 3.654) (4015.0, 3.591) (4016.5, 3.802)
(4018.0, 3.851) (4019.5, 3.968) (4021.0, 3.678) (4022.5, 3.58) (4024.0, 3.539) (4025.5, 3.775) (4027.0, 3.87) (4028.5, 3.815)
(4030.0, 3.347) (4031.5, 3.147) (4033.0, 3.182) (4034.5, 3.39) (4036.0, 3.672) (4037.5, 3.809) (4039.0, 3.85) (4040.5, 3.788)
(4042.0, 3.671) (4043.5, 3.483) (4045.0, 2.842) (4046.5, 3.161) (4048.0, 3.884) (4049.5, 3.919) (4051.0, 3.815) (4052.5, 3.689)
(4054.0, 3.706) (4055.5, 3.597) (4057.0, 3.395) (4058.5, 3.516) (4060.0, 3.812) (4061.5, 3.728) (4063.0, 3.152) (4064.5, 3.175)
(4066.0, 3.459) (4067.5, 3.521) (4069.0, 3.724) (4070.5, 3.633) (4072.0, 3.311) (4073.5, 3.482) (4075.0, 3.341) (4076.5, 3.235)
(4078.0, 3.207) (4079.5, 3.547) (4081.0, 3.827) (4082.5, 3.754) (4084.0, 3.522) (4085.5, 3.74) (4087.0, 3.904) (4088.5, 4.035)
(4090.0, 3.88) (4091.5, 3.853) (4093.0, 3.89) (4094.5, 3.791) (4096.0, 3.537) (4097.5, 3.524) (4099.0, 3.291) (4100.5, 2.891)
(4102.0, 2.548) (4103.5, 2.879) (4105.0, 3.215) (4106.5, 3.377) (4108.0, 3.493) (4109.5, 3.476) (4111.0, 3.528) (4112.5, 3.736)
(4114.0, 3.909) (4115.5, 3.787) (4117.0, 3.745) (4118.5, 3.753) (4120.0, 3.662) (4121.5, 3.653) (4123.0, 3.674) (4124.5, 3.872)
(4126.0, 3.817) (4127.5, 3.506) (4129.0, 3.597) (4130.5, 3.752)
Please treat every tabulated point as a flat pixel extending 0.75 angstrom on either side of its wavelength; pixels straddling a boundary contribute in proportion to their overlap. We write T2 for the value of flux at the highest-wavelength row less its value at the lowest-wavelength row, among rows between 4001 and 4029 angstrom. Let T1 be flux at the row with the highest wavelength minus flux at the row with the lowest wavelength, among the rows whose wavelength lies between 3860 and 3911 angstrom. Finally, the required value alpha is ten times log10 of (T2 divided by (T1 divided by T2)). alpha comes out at -23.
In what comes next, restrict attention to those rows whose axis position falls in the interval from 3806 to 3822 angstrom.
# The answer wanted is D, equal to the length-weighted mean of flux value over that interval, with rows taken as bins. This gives 3.0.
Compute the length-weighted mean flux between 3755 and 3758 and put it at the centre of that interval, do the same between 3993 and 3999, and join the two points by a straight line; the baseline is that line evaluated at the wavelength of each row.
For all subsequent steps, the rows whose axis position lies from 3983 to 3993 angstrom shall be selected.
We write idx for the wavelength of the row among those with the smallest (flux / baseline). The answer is 3983.5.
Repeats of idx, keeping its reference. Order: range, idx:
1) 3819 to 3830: 3826.0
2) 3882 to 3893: 3887.5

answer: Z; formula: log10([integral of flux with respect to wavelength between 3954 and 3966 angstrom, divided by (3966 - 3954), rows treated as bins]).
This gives 0.43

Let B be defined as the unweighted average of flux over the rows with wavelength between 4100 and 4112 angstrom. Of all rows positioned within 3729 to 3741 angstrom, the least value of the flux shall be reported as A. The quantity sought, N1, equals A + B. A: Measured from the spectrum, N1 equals 4.7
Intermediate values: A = 1.502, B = 3.2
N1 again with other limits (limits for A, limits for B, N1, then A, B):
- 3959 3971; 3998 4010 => 4.8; 1.233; 3.6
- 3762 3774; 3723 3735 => 4.8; 2.243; 2.6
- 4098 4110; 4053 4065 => 6.1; 2.548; 3.5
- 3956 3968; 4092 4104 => 4.6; 1.322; 3.3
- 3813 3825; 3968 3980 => 4.5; 2.324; 2.2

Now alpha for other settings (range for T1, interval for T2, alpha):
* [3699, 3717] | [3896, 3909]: -12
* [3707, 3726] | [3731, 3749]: -7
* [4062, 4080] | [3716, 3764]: -4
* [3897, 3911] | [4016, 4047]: 3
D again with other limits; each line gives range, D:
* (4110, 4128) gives 3.7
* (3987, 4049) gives 3.6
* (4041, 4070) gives 3.5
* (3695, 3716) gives 2.8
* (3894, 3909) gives 3.0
